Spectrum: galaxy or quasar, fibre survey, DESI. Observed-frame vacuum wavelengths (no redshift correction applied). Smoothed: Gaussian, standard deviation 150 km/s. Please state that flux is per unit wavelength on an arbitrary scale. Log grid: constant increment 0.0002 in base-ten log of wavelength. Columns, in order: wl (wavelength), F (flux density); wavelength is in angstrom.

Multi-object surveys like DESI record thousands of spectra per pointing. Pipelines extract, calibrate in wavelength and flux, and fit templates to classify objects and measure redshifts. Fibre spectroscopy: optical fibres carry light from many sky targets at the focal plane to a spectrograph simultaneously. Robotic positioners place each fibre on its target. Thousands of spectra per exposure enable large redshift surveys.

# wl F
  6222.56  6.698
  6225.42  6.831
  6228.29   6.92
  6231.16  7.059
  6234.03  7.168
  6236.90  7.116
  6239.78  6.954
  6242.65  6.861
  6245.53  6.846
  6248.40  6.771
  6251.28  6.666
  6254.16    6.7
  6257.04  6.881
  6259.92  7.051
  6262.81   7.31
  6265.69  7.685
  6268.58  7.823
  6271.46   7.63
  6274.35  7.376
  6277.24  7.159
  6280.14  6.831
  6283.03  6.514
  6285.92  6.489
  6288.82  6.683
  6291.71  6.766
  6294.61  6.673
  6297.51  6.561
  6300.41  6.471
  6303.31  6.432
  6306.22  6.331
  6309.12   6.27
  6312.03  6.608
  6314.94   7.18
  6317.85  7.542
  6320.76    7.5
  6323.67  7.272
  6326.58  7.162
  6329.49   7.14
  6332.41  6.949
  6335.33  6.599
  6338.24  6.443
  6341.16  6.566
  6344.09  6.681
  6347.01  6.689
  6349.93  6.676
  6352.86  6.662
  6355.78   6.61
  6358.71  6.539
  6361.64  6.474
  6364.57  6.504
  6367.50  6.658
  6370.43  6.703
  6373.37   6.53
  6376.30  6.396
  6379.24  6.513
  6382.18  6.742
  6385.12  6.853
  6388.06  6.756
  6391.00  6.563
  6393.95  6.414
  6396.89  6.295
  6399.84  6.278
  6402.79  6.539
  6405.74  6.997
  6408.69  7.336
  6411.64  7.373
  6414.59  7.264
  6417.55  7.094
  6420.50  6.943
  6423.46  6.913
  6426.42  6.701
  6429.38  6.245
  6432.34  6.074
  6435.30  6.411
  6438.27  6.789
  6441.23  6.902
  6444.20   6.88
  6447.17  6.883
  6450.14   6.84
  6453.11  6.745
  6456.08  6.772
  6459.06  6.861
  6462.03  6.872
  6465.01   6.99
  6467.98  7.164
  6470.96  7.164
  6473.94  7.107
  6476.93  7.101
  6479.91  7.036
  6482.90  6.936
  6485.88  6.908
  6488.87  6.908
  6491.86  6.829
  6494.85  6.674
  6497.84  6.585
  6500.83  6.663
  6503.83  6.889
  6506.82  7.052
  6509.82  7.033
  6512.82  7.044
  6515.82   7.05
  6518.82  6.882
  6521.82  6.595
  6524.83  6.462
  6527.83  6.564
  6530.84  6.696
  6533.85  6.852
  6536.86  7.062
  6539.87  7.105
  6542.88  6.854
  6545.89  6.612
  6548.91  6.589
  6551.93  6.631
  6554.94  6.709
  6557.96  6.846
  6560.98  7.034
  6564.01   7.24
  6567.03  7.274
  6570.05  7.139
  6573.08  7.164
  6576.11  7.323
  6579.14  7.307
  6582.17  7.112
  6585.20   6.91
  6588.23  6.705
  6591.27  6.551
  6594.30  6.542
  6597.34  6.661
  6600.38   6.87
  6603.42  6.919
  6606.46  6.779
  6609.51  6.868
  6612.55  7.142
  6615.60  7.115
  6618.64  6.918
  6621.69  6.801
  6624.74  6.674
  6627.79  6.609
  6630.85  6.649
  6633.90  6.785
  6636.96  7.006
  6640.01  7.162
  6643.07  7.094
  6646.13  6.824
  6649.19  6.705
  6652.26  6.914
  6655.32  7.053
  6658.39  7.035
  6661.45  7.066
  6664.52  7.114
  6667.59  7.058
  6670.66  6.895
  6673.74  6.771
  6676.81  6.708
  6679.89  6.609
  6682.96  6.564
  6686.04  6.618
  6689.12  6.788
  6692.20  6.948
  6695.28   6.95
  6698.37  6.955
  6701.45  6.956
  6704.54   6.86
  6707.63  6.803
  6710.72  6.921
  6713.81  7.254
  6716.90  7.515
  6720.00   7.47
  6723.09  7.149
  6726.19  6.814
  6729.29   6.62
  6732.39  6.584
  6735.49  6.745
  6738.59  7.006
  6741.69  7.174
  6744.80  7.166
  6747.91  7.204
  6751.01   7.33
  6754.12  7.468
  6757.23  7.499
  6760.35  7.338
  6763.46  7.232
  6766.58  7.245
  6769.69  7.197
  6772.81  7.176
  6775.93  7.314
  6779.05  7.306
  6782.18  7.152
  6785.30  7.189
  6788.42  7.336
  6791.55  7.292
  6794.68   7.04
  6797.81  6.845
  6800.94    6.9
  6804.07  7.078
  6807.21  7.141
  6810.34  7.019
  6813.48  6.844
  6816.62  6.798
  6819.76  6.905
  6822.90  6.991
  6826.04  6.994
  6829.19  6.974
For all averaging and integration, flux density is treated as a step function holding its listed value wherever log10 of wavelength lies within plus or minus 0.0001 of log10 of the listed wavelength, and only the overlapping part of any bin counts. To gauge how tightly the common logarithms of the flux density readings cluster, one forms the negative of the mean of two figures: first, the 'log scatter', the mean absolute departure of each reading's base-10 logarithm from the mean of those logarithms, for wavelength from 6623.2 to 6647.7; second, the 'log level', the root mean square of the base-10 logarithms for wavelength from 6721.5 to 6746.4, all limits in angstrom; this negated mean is -0.425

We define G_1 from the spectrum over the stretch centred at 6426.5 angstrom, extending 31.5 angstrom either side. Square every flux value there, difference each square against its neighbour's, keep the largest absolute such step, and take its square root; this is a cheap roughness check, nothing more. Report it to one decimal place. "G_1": 2.5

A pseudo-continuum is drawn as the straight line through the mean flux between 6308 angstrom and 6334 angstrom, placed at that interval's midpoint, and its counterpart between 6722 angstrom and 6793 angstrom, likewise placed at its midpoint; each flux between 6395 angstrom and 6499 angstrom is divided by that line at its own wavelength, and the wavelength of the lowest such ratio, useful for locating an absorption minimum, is 6432.34 angstrom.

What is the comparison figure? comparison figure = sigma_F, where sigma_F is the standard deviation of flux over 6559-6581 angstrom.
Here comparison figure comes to 0.10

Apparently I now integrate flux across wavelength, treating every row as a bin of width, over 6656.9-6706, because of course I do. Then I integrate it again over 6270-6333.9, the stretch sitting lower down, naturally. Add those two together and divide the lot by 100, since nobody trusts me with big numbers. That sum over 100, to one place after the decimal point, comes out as 7.8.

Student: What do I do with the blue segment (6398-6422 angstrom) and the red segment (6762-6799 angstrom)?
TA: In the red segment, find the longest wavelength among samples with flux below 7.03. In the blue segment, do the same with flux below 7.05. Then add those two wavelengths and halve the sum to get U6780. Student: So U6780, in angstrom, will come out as 6609.2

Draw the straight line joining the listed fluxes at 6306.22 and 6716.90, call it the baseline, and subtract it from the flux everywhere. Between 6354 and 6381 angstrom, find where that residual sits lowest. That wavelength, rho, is 6376.30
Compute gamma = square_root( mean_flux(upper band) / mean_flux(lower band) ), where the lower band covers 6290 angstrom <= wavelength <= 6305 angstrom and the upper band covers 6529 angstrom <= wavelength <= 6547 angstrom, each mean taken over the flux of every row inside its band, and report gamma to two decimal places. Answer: 1.02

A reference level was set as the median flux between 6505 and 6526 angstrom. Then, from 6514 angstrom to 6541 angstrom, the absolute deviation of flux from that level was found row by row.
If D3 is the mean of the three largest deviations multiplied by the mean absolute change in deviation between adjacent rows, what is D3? 0.070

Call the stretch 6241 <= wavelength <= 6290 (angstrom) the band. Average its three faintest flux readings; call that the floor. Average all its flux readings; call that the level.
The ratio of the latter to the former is 1.07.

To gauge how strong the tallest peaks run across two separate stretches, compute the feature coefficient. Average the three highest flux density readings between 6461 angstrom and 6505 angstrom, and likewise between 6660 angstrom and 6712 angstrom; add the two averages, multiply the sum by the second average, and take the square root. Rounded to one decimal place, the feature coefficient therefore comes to 10.0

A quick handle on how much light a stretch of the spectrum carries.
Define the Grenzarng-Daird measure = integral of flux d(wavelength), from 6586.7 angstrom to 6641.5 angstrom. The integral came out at 374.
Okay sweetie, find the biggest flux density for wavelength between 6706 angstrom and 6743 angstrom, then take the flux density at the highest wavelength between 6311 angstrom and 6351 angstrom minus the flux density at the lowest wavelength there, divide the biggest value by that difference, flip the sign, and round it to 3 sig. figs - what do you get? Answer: -111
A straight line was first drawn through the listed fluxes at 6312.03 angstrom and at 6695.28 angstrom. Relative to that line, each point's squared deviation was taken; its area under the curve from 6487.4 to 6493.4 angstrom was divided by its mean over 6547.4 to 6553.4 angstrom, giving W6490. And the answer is 2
